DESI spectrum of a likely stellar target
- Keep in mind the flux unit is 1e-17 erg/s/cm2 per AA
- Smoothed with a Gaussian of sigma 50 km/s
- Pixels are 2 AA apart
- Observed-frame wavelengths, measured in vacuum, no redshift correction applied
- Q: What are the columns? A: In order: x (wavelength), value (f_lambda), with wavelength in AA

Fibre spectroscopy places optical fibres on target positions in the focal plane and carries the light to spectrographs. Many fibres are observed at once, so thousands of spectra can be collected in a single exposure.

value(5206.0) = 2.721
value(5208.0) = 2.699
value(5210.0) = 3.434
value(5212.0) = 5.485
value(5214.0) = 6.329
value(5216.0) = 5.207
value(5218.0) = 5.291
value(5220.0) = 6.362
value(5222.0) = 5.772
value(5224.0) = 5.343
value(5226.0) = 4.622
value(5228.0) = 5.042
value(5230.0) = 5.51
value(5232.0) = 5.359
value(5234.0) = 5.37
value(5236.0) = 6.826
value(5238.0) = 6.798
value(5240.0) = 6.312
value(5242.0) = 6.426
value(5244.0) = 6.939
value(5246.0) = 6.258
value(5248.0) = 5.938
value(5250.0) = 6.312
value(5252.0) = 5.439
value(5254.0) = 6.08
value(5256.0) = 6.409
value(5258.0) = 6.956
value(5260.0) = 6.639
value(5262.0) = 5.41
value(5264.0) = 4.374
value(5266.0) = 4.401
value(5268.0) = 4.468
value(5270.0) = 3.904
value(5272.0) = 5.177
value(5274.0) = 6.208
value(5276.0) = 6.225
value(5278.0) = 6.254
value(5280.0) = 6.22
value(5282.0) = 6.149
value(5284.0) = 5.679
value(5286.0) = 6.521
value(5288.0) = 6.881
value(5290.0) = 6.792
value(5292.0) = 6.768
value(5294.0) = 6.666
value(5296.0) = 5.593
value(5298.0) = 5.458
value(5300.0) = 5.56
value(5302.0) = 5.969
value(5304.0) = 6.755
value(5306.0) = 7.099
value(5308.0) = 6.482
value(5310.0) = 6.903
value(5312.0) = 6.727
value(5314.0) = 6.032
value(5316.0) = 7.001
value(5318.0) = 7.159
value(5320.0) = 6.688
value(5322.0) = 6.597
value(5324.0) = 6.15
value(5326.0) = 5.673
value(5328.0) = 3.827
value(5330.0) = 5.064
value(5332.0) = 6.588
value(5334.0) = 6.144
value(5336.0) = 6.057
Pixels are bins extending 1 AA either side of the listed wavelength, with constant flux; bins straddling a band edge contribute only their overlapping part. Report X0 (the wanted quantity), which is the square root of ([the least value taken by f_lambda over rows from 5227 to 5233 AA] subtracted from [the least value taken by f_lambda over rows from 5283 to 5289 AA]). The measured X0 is 0.80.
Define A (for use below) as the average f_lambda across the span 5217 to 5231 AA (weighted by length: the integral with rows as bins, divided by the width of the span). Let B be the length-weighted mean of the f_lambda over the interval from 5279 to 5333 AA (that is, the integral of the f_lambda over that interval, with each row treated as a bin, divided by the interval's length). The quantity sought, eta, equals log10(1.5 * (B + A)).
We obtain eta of 1.244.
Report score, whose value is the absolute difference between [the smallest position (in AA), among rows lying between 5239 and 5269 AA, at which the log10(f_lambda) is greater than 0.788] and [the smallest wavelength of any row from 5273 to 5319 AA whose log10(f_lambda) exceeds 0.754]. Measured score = 34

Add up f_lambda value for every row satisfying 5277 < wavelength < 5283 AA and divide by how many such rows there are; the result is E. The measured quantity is 6.2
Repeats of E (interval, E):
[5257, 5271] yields 5.2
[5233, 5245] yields 6.4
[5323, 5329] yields 5.2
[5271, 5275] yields 5.7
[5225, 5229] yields 4.8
